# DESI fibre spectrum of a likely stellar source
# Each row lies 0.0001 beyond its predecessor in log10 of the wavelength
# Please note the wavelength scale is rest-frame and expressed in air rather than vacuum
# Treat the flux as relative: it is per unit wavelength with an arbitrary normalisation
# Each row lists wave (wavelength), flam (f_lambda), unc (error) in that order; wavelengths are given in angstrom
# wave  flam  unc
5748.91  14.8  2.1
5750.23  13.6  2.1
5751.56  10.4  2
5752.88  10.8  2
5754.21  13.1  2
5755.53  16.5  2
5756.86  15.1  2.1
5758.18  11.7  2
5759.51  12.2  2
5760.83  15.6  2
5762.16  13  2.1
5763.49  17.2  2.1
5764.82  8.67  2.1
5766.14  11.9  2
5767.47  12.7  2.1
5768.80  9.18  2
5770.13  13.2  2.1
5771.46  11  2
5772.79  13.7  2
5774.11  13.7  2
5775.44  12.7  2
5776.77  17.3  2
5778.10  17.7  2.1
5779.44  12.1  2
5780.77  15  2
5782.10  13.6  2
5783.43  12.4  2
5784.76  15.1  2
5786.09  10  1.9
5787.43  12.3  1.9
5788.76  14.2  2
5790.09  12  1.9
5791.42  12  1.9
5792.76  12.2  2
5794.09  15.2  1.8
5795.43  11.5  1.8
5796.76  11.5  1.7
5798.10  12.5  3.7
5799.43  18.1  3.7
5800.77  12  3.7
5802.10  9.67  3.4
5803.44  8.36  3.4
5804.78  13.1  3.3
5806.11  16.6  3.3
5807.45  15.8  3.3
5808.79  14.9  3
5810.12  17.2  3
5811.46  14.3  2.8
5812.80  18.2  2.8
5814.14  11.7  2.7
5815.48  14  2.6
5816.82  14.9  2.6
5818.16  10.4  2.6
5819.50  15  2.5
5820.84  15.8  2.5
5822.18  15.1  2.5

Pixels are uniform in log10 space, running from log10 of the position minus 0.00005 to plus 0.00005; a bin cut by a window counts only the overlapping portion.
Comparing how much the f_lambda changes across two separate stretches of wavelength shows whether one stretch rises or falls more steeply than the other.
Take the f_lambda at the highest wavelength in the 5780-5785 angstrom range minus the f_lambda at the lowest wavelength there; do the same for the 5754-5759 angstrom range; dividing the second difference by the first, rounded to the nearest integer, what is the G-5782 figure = -14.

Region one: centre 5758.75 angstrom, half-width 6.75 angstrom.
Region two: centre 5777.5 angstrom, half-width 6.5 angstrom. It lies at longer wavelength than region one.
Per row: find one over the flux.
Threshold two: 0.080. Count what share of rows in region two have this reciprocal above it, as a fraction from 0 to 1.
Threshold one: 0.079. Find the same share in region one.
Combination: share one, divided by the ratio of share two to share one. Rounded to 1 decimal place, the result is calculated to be 0.5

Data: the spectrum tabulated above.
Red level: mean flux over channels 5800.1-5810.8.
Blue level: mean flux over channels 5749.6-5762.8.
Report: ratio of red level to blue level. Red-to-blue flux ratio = 1.02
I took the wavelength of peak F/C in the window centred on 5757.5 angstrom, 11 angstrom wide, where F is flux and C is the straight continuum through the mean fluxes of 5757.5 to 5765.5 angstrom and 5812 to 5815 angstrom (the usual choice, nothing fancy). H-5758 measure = 5755.53 angstrom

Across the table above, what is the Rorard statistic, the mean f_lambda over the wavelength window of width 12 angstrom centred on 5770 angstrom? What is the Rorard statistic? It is 11.9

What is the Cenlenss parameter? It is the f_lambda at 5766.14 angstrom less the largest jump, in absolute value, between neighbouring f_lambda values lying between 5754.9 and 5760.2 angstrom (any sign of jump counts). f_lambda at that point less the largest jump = 8.5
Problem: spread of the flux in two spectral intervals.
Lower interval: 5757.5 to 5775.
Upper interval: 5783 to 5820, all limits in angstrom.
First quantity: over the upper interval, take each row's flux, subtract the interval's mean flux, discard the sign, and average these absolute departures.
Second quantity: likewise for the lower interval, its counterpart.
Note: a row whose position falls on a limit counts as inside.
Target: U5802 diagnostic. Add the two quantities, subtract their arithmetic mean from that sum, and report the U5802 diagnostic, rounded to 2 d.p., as 1.89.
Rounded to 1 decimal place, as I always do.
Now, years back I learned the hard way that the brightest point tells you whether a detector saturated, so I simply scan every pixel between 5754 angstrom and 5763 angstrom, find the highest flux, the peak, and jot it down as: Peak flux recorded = 16.5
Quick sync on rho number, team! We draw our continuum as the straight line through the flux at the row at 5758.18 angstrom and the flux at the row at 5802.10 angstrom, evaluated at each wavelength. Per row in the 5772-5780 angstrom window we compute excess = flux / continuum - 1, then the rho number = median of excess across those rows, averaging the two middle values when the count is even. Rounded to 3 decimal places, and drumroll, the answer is 0.246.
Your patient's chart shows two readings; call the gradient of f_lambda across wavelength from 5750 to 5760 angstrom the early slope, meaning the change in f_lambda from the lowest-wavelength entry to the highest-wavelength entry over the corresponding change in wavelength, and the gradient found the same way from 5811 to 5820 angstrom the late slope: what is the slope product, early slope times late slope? -0.013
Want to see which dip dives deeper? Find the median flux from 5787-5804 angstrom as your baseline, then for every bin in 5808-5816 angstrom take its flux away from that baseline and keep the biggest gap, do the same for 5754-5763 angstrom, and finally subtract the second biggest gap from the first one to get 0.0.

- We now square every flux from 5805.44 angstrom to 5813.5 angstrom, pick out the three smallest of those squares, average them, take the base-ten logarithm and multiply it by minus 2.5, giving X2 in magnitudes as -5.9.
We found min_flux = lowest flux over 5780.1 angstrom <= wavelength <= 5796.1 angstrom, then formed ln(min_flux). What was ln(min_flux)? 2.30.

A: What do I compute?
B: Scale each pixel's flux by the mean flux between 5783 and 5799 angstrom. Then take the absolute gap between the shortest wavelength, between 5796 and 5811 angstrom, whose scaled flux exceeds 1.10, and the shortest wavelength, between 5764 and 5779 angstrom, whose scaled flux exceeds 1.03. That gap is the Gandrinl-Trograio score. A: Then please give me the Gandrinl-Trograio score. 29.3 angstrom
